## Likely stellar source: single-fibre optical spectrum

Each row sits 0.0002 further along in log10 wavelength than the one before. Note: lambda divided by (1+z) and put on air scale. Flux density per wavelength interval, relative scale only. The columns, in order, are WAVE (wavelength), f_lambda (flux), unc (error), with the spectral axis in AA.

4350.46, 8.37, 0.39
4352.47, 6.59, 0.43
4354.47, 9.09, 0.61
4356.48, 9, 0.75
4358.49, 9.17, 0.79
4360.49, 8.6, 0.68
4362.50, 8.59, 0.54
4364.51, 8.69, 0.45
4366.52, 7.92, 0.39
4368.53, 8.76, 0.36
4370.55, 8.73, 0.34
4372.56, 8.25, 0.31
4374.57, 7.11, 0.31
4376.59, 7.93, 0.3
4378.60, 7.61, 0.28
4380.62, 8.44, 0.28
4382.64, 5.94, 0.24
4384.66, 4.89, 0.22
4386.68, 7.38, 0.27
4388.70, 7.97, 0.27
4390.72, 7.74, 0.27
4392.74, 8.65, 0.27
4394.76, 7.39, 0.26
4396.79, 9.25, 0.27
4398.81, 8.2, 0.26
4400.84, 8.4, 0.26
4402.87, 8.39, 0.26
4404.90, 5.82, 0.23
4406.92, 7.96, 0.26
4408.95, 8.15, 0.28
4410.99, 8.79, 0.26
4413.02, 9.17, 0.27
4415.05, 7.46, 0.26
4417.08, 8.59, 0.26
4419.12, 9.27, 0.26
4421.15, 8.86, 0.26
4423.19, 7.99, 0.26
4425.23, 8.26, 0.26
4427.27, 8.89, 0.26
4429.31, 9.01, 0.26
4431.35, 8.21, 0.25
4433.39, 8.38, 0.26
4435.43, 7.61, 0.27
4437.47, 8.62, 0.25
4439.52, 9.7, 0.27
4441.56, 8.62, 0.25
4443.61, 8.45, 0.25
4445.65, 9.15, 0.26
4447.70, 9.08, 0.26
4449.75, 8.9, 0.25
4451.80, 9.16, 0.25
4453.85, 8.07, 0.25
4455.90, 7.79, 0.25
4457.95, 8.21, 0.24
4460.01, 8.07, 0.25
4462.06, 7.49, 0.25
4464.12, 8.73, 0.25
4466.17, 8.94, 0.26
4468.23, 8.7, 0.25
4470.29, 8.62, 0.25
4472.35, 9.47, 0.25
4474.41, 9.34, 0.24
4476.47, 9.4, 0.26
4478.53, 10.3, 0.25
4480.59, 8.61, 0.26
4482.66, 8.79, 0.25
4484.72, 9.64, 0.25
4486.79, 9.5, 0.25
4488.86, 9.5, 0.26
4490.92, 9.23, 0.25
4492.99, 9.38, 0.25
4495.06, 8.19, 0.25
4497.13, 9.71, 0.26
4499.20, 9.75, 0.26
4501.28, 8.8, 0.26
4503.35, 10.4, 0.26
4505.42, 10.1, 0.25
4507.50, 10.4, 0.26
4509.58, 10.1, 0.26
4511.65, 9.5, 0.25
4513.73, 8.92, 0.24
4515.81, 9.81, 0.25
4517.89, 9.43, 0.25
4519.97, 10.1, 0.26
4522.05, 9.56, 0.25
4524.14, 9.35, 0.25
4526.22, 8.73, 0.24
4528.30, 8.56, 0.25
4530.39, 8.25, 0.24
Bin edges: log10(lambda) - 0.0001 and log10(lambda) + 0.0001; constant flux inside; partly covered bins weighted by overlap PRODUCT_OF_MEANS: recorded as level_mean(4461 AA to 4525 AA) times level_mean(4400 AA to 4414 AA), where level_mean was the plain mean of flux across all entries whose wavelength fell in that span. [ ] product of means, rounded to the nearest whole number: 76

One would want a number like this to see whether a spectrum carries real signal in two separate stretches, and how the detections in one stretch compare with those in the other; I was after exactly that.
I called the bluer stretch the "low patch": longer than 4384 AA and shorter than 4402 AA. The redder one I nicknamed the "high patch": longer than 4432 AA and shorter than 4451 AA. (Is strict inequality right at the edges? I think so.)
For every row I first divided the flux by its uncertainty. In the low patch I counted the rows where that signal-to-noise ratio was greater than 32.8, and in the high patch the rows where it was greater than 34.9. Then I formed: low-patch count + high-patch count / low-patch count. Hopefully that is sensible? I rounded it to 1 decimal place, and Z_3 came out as 5.0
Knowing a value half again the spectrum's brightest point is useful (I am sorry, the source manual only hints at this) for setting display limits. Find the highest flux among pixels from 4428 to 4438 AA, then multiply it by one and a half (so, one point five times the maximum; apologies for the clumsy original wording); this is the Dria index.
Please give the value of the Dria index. 13.5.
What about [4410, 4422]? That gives 13.9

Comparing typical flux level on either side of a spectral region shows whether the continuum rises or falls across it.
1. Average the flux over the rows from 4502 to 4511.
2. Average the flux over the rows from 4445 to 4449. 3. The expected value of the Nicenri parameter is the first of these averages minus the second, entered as 1.1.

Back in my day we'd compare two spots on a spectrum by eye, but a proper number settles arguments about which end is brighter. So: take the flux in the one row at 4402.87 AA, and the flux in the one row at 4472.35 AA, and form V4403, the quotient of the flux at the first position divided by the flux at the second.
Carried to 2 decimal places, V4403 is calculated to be 0.89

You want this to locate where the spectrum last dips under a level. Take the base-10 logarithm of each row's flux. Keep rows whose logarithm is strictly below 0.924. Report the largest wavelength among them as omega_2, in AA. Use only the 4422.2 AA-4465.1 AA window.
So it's 4462.06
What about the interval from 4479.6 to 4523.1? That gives 4495.06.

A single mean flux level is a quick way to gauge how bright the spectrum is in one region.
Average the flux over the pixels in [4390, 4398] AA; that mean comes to 8.3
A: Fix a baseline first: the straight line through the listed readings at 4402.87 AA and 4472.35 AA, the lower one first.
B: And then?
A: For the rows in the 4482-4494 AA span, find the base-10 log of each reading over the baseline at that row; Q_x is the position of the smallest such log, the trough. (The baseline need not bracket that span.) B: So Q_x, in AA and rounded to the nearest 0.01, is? 4482.66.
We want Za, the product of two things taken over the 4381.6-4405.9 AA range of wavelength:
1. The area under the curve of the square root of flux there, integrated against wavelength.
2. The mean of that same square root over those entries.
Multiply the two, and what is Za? 181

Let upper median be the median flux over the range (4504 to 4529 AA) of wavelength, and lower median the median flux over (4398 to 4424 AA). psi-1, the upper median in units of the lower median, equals 1.14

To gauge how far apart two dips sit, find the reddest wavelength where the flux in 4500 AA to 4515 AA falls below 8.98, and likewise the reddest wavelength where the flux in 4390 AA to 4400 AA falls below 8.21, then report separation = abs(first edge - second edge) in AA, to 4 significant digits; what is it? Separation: 114.9 AA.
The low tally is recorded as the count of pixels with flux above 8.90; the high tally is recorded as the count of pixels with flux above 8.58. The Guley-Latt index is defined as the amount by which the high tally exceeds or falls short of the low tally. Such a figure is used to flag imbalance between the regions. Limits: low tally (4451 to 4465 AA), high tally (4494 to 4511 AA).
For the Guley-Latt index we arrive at 6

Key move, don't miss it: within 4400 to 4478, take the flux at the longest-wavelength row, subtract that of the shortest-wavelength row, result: 1.0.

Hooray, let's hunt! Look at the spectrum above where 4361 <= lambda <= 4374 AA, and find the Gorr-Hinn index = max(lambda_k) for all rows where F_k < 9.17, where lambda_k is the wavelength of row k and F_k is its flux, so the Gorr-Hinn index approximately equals 4372.56 AA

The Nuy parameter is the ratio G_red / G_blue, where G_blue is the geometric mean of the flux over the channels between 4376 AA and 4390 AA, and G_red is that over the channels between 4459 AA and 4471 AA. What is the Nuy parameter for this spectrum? 1.19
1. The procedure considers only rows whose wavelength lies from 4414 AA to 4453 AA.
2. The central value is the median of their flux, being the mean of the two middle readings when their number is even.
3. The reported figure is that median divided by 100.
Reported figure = 0.0862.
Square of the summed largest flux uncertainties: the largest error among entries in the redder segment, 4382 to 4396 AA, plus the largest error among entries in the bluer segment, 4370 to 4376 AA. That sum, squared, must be 0.37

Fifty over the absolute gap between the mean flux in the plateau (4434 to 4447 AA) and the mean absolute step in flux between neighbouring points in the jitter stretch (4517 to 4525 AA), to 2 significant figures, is 6.1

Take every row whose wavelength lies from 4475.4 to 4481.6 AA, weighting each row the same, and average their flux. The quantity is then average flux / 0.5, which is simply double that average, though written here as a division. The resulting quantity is 18.9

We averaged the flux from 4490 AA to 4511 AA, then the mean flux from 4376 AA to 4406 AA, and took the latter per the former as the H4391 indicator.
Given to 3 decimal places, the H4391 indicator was 0.791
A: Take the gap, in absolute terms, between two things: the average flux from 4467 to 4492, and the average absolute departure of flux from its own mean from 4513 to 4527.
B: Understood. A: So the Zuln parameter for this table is 8.9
